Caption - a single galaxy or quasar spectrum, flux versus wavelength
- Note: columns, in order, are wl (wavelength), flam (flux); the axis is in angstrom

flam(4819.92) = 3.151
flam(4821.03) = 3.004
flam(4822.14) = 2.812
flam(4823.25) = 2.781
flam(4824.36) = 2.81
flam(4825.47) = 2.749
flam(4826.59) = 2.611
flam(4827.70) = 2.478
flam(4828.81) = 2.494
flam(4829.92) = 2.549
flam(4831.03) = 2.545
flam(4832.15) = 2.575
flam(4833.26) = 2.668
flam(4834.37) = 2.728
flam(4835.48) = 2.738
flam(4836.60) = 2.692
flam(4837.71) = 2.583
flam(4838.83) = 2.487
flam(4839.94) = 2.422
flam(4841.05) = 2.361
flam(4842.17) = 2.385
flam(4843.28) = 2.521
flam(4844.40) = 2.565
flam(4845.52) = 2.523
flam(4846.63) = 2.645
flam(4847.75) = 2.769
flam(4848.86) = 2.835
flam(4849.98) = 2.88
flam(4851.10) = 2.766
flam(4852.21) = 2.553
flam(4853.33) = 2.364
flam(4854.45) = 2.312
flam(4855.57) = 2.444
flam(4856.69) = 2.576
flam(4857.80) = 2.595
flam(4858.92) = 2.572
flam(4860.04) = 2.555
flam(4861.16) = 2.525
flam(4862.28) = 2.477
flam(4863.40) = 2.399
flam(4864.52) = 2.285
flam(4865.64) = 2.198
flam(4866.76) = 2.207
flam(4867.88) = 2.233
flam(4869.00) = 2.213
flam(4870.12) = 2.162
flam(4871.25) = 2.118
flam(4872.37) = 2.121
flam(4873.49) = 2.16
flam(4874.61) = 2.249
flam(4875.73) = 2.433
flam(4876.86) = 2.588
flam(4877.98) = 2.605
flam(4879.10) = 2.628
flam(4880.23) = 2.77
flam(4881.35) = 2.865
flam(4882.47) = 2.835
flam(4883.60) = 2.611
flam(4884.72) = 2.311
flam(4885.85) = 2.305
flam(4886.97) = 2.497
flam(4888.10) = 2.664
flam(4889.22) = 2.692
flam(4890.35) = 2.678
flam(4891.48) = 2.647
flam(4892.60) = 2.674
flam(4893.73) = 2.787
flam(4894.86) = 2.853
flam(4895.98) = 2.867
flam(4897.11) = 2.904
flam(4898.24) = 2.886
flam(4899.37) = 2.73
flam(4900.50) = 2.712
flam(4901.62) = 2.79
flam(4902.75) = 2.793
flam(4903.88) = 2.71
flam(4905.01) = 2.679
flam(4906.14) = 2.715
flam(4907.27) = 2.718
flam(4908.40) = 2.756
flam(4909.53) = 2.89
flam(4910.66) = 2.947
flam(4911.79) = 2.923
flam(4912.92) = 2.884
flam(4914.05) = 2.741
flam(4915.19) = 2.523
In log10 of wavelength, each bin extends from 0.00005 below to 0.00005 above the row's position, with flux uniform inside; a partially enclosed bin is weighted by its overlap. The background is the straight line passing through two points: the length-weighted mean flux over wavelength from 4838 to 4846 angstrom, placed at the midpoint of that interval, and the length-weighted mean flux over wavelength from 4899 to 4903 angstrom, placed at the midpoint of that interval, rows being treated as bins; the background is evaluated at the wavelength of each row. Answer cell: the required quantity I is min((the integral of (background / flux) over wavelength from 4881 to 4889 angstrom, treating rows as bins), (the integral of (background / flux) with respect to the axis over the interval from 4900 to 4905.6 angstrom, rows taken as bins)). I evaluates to 5.7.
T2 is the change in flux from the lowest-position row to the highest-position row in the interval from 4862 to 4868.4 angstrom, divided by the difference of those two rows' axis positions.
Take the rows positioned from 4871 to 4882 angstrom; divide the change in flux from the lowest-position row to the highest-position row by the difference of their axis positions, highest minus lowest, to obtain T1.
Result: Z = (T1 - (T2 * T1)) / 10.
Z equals 0.0077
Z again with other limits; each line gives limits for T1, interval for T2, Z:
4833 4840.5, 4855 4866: -0.0038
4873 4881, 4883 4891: 0.0090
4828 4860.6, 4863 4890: 0.0002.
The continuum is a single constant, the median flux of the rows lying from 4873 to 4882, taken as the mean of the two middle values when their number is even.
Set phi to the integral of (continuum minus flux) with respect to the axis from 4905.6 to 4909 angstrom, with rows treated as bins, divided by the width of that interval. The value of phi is -0.13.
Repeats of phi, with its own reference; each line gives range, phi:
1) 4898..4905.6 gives -0.16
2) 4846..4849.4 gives -0.15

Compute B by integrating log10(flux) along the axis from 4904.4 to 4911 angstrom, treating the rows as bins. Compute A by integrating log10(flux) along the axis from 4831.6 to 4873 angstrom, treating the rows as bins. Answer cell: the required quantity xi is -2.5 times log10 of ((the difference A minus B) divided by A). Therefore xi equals 0.21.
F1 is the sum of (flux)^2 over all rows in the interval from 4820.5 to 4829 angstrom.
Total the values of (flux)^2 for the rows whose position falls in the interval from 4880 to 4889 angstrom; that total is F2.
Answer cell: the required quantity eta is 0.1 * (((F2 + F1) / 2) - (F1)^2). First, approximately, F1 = 59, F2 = 55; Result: -346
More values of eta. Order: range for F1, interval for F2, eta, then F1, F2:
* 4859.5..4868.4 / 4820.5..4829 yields -195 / 45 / 59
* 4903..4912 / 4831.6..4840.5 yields -384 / 62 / 55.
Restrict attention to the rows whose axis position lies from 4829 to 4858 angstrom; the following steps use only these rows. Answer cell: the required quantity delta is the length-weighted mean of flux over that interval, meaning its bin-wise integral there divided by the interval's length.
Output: 2.58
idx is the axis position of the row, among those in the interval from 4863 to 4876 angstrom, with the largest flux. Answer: 4875.73 angstrom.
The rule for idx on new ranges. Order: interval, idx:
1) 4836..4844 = 4836.60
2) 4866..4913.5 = 4910.66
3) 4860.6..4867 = 4861.16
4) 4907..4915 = 4910.66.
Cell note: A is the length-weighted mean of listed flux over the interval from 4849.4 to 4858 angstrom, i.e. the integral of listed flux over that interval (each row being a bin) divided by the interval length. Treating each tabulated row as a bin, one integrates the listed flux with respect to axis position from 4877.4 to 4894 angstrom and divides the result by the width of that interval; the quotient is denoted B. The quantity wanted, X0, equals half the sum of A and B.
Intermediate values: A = 2.56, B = 2.64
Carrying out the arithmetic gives 2.60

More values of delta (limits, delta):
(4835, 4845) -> 2.52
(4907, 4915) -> 2.83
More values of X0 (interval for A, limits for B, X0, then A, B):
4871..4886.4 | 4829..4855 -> 2.53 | 2.48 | 2.58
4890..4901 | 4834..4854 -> 2.69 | 2.77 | 2.60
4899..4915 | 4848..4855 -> 2.70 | 2.78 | 2.63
